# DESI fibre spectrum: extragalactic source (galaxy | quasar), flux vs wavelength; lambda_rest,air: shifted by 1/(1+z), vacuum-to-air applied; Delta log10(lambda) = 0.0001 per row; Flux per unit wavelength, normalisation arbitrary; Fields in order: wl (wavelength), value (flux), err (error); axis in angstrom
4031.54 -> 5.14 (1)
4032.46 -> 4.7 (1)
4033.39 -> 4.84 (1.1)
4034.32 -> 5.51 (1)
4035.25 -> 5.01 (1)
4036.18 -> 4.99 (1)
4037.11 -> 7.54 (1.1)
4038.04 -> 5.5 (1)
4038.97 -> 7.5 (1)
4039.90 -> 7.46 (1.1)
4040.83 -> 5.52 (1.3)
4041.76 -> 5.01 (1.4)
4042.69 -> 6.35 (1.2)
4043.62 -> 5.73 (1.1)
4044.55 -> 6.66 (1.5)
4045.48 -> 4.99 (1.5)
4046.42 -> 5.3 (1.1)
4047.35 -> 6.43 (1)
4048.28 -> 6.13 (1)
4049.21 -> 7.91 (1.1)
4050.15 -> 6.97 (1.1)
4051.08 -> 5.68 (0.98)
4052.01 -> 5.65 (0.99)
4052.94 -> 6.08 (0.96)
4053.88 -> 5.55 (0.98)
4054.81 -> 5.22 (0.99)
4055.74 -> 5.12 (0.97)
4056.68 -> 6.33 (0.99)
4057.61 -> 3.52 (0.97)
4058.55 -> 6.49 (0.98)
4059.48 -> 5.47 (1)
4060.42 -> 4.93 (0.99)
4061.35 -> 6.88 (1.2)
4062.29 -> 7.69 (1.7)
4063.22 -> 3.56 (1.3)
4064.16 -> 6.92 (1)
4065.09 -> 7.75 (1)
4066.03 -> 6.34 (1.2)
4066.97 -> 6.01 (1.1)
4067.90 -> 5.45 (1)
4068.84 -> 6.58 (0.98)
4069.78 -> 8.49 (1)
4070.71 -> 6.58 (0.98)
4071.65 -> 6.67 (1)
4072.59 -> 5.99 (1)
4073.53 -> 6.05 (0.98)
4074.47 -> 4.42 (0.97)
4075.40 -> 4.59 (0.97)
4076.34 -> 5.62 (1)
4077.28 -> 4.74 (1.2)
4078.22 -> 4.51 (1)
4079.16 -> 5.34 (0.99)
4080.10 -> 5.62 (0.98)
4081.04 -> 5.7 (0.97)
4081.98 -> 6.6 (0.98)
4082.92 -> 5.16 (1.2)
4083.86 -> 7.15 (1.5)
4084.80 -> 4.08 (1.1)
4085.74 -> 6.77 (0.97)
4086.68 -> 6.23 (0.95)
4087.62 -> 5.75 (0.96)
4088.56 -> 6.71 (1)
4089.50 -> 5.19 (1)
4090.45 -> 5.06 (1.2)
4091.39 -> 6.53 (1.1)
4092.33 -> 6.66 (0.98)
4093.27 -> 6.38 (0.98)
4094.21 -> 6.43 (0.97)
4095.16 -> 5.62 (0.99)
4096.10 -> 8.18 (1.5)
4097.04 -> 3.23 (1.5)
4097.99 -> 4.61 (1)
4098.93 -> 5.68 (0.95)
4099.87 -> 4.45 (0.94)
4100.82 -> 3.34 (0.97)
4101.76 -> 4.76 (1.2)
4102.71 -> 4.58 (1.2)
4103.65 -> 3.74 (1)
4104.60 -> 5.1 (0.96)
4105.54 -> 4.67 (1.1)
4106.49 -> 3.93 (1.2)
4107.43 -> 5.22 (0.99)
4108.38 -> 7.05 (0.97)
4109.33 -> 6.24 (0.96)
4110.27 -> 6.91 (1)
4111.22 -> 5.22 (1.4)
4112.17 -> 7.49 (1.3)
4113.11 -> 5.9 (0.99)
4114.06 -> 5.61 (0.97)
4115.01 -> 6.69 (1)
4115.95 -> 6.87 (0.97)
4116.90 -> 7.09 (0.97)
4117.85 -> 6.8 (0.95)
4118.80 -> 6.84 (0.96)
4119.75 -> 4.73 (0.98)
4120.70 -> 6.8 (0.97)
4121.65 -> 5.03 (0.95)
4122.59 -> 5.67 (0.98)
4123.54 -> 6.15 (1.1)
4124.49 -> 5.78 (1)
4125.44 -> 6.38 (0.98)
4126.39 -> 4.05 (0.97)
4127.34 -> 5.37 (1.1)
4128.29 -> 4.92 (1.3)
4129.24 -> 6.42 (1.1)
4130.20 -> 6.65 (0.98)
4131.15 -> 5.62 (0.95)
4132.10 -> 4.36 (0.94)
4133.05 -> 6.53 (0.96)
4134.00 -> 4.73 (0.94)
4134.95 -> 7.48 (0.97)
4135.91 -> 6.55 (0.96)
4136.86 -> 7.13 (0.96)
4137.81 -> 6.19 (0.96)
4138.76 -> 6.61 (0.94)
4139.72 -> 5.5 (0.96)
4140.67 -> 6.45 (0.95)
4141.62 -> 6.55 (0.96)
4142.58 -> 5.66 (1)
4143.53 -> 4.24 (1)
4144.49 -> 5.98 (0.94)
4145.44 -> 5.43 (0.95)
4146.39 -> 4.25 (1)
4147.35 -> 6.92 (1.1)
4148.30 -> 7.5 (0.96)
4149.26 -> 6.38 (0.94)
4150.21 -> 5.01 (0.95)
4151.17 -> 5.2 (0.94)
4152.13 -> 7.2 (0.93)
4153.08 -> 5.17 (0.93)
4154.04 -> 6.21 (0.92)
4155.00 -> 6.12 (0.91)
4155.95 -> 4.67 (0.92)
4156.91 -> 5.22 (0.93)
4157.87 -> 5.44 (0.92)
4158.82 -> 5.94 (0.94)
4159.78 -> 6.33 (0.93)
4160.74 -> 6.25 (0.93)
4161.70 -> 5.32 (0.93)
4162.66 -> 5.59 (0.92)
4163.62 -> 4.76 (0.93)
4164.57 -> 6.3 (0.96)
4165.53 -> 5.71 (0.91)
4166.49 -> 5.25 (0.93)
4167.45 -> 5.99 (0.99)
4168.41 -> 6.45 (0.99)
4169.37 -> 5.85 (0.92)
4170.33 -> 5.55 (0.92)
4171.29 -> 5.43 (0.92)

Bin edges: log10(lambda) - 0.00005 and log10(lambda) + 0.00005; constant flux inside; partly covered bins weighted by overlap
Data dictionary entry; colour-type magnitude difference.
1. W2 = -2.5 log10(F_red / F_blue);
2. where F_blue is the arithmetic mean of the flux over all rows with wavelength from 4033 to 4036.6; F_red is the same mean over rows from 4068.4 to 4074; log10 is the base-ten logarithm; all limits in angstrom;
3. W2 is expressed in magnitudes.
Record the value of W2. -0.30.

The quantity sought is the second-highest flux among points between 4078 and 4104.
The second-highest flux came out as 7.15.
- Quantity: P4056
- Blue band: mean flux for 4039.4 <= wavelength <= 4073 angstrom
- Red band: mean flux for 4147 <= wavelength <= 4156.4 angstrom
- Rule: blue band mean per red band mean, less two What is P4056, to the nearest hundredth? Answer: -0.99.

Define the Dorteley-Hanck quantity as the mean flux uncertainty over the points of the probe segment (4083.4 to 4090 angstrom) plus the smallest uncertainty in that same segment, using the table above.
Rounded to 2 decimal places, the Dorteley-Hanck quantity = 2.02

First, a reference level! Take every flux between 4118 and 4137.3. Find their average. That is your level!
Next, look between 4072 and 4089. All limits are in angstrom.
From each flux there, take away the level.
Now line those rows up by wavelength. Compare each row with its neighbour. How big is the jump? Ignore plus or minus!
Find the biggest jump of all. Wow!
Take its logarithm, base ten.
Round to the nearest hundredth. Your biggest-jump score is 0.49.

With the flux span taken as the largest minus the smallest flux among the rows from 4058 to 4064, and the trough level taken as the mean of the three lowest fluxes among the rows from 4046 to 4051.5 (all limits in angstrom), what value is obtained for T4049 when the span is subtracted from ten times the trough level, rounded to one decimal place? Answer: 52.9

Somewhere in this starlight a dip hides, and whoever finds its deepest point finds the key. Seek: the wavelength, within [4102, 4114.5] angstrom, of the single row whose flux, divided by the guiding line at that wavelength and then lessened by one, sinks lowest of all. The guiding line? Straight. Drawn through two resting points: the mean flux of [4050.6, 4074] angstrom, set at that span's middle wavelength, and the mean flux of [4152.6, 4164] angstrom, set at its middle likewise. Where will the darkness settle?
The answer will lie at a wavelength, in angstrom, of 4103.65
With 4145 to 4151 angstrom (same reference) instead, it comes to 4146.39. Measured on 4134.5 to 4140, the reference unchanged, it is 4139.72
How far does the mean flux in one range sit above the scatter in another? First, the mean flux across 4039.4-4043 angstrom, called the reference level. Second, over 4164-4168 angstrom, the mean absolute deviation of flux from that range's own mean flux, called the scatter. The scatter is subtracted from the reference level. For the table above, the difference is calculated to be 5.8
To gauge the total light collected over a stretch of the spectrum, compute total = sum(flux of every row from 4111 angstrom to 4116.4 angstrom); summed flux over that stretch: 37.8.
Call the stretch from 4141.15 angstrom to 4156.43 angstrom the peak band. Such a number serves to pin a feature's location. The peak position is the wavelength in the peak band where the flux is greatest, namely 4148.30 angstrom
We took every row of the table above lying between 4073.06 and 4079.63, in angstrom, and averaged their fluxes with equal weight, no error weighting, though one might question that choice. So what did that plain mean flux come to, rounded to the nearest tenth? 5.0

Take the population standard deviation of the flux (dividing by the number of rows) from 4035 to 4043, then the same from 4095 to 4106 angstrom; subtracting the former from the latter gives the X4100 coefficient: 0.2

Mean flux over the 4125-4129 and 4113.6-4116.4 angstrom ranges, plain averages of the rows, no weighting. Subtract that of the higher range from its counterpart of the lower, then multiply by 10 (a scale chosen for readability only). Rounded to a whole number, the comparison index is 12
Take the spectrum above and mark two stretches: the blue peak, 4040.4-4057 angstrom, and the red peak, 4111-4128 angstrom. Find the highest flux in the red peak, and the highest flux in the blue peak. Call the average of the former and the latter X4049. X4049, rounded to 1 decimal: 7.7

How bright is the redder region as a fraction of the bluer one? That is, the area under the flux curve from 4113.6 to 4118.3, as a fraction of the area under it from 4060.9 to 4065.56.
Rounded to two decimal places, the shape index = 1.02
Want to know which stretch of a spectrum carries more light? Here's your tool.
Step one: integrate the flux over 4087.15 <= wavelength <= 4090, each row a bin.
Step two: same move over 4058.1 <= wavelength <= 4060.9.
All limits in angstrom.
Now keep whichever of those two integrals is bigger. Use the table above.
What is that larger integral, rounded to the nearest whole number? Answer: 17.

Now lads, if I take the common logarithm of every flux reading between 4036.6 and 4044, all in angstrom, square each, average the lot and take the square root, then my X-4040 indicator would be 0.799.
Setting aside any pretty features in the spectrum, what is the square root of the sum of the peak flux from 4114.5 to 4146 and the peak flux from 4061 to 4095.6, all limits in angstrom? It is 4.00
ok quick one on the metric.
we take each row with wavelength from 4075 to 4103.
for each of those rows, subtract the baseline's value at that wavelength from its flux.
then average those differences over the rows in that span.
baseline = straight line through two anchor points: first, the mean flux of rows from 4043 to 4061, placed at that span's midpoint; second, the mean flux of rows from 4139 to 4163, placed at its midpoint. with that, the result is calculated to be -0.28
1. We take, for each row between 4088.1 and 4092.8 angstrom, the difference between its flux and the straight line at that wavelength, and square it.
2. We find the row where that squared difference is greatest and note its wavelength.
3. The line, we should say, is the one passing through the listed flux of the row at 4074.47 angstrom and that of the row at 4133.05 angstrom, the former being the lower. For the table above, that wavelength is 4088.56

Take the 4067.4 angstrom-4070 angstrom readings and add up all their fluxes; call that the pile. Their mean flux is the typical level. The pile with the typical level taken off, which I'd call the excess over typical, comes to 14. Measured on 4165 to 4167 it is 5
